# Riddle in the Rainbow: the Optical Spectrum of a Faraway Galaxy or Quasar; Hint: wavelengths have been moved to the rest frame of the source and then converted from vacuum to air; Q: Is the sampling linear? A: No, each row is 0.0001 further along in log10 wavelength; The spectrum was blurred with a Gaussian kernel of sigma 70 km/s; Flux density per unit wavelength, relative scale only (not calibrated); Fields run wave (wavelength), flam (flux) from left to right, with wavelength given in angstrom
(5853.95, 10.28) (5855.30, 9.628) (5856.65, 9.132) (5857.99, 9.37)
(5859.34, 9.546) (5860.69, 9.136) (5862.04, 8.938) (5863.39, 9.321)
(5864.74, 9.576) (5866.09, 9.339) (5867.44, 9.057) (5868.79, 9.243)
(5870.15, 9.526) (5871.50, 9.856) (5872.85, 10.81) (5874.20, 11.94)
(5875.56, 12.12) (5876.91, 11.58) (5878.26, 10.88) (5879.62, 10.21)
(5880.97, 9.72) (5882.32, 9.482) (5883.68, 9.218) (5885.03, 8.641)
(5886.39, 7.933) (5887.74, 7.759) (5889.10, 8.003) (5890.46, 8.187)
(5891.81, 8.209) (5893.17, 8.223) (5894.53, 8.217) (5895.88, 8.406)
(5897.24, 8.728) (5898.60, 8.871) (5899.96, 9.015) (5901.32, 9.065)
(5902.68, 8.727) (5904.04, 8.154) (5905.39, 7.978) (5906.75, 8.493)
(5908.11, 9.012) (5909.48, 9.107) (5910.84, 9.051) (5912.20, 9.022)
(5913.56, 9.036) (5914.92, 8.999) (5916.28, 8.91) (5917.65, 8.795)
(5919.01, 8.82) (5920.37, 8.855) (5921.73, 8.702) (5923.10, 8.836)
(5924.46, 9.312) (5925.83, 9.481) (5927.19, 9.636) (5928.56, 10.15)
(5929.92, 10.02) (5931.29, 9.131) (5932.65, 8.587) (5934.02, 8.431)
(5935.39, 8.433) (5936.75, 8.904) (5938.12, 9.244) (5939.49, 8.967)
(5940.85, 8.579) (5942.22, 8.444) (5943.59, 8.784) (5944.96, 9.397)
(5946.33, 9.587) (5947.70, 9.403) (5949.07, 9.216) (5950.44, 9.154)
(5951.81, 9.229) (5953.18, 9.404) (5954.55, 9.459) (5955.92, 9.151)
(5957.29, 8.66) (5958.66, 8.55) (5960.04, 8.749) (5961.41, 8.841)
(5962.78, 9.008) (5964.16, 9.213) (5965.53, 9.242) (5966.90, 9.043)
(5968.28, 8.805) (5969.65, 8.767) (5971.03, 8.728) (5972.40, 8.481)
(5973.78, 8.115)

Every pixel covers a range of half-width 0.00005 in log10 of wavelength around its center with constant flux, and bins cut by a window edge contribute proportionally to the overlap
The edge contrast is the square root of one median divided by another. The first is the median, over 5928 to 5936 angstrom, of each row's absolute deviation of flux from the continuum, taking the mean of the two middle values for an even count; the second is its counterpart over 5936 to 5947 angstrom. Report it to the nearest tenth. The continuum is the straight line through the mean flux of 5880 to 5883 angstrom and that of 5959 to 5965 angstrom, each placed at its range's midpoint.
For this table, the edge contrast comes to 1.5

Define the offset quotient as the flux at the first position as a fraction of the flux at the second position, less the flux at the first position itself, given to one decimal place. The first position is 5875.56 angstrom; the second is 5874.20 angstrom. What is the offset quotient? -11.1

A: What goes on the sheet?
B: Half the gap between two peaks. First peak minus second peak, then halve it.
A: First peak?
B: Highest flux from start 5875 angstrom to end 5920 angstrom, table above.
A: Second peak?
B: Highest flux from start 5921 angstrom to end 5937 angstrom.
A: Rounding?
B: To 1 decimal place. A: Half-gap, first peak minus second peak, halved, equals 1.0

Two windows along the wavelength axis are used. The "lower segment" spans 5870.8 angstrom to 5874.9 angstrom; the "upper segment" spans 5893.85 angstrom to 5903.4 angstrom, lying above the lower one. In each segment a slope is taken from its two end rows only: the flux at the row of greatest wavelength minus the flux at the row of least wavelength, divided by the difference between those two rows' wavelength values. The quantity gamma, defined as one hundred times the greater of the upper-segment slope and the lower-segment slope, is 77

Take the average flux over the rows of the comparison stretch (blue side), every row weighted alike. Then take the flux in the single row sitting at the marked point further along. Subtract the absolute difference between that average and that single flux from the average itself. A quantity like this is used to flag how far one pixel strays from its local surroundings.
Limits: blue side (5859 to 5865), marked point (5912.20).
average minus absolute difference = 9.0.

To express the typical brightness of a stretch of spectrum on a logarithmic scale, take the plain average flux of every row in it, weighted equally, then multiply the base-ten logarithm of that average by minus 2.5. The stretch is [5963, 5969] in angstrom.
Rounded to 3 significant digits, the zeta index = -2.39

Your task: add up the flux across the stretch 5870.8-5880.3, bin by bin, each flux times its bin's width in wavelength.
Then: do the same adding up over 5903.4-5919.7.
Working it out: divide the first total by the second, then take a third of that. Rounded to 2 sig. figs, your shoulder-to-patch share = 0.24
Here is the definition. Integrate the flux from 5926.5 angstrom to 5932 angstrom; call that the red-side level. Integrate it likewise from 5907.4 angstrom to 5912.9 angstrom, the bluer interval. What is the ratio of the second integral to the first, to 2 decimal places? 0.93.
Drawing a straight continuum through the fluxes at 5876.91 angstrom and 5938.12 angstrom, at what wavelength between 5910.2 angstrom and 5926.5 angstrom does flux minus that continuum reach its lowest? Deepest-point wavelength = 5910.84 angstrom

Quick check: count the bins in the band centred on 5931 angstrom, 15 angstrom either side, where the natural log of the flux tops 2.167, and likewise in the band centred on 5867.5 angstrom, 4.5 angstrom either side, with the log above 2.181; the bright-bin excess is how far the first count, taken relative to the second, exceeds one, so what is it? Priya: 1.3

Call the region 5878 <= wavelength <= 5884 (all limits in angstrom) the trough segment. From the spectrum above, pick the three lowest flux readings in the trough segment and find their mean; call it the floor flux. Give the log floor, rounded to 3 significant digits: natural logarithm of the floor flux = 2.25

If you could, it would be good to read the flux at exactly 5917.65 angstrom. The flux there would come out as 8.795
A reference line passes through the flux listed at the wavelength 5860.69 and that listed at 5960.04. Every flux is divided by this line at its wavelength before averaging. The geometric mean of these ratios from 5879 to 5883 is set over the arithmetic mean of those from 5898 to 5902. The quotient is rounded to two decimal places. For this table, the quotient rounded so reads 1.08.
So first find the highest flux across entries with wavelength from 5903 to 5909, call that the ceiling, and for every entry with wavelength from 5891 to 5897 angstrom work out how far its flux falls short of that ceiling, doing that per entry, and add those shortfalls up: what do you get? 3.0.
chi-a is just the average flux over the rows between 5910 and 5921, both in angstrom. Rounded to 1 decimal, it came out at 8.9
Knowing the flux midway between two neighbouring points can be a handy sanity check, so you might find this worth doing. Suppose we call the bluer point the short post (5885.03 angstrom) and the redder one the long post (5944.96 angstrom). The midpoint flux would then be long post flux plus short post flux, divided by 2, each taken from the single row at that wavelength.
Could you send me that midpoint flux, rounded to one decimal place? 9.0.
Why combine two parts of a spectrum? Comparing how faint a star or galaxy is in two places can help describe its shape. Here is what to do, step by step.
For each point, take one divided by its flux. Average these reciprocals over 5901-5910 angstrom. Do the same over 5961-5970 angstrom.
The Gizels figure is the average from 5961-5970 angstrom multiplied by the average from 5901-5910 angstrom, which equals 0.0129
